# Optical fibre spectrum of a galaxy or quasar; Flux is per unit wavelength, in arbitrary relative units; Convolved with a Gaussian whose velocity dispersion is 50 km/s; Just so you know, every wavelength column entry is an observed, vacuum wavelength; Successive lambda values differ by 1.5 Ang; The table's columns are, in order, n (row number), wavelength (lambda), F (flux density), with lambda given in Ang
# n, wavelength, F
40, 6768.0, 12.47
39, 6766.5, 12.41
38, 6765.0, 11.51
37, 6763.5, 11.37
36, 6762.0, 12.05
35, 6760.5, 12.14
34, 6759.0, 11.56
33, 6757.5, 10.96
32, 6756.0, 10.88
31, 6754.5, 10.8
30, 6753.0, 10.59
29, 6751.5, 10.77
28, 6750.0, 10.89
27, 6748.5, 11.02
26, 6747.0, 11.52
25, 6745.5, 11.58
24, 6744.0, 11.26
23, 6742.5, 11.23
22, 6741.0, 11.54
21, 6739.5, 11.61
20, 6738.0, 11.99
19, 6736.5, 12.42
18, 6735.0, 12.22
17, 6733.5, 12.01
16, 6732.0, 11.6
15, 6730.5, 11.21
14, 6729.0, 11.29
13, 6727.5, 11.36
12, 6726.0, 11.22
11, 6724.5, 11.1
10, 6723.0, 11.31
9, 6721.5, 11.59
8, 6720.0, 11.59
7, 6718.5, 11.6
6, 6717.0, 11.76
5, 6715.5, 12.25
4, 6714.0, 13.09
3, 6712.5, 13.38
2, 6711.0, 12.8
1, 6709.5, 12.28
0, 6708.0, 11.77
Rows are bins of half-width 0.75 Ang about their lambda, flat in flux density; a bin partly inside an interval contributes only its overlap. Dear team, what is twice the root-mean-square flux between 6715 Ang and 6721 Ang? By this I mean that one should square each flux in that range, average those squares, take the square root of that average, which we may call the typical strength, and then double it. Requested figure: 23.6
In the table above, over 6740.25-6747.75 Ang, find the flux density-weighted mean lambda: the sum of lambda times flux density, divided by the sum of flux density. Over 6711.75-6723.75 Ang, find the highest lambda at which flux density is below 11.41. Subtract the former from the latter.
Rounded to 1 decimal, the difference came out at -21.0 Ang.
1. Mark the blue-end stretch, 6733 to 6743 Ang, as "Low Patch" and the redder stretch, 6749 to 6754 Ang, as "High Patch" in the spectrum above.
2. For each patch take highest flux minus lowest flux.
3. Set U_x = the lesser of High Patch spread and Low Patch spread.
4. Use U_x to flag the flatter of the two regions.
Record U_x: 0.30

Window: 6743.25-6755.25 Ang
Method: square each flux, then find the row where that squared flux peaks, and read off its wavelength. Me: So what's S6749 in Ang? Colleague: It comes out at 6745.5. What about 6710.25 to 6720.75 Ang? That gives 6712.5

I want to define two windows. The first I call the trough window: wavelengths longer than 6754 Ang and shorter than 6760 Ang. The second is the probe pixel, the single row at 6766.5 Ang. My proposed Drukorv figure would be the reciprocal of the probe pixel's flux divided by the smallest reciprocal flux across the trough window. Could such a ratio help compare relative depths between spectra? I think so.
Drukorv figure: 0.93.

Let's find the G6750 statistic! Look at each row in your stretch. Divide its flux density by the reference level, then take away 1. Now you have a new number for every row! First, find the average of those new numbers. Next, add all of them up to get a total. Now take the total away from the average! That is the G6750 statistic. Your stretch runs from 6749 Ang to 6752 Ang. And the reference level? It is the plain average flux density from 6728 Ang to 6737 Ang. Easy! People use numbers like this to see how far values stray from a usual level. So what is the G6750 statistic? 0.08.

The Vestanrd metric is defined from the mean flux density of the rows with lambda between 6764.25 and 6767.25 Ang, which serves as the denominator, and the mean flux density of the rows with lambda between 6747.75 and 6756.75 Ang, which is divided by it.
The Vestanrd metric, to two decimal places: 0.91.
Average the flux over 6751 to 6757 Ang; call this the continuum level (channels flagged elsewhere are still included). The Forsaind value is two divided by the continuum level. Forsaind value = 0.186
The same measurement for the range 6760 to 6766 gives 0.170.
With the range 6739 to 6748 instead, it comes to 0.175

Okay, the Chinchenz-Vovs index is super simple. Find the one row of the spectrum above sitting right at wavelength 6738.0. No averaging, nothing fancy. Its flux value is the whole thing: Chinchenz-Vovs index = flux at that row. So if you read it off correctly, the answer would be 11.99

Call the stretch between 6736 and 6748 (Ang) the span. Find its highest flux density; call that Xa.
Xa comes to 12.42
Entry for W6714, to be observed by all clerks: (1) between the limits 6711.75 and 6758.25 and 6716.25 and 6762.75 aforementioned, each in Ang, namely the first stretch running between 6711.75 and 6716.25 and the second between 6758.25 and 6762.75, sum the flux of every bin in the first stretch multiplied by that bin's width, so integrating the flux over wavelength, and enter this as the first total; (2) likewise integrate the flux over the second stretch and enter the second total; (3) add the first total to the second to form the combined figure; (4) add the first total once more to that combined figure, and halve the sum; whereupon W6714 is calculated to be 85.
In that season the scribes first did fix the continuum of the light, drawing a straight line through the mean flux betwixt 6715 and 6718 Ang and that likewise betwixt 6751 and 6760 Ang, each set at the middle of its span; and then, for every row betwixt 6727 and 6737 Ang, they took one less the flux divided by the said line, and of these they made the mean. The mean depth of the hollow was -0.014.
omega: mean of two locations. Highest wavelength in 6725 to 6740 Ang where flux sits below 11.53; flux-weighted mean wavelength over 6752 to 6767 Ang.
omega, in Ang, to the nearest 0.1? 6745.2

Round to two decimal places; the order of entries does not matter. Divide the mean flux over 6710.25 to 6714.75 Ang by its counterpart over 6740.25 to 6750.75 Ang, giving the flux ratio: 1.16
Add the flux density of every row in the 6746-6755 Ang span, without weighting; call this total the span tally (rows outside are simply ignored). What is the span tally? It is 65.6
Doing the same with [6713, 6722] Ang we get 71.9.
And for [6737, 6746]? 69.2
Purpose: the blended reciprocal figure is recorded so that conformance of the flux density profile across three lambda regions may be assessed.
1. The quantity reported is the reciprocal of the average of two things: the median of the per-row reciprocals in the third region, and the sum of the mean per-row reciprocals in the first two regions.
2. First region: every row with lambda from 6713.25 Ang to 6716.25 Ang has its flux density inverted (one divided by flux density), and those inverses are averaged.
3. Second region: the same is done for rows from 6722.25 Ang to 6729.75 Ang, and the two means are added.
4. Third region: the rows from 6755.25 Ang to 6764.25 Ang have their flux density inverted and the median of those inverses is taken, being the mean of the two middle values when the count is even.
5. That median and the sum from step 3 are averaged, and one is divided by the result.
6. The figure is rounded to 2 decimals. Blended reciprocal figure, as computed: 7.84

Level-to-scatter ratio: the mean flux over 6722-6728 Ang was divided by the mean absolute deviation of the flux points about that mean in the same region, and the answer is 129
